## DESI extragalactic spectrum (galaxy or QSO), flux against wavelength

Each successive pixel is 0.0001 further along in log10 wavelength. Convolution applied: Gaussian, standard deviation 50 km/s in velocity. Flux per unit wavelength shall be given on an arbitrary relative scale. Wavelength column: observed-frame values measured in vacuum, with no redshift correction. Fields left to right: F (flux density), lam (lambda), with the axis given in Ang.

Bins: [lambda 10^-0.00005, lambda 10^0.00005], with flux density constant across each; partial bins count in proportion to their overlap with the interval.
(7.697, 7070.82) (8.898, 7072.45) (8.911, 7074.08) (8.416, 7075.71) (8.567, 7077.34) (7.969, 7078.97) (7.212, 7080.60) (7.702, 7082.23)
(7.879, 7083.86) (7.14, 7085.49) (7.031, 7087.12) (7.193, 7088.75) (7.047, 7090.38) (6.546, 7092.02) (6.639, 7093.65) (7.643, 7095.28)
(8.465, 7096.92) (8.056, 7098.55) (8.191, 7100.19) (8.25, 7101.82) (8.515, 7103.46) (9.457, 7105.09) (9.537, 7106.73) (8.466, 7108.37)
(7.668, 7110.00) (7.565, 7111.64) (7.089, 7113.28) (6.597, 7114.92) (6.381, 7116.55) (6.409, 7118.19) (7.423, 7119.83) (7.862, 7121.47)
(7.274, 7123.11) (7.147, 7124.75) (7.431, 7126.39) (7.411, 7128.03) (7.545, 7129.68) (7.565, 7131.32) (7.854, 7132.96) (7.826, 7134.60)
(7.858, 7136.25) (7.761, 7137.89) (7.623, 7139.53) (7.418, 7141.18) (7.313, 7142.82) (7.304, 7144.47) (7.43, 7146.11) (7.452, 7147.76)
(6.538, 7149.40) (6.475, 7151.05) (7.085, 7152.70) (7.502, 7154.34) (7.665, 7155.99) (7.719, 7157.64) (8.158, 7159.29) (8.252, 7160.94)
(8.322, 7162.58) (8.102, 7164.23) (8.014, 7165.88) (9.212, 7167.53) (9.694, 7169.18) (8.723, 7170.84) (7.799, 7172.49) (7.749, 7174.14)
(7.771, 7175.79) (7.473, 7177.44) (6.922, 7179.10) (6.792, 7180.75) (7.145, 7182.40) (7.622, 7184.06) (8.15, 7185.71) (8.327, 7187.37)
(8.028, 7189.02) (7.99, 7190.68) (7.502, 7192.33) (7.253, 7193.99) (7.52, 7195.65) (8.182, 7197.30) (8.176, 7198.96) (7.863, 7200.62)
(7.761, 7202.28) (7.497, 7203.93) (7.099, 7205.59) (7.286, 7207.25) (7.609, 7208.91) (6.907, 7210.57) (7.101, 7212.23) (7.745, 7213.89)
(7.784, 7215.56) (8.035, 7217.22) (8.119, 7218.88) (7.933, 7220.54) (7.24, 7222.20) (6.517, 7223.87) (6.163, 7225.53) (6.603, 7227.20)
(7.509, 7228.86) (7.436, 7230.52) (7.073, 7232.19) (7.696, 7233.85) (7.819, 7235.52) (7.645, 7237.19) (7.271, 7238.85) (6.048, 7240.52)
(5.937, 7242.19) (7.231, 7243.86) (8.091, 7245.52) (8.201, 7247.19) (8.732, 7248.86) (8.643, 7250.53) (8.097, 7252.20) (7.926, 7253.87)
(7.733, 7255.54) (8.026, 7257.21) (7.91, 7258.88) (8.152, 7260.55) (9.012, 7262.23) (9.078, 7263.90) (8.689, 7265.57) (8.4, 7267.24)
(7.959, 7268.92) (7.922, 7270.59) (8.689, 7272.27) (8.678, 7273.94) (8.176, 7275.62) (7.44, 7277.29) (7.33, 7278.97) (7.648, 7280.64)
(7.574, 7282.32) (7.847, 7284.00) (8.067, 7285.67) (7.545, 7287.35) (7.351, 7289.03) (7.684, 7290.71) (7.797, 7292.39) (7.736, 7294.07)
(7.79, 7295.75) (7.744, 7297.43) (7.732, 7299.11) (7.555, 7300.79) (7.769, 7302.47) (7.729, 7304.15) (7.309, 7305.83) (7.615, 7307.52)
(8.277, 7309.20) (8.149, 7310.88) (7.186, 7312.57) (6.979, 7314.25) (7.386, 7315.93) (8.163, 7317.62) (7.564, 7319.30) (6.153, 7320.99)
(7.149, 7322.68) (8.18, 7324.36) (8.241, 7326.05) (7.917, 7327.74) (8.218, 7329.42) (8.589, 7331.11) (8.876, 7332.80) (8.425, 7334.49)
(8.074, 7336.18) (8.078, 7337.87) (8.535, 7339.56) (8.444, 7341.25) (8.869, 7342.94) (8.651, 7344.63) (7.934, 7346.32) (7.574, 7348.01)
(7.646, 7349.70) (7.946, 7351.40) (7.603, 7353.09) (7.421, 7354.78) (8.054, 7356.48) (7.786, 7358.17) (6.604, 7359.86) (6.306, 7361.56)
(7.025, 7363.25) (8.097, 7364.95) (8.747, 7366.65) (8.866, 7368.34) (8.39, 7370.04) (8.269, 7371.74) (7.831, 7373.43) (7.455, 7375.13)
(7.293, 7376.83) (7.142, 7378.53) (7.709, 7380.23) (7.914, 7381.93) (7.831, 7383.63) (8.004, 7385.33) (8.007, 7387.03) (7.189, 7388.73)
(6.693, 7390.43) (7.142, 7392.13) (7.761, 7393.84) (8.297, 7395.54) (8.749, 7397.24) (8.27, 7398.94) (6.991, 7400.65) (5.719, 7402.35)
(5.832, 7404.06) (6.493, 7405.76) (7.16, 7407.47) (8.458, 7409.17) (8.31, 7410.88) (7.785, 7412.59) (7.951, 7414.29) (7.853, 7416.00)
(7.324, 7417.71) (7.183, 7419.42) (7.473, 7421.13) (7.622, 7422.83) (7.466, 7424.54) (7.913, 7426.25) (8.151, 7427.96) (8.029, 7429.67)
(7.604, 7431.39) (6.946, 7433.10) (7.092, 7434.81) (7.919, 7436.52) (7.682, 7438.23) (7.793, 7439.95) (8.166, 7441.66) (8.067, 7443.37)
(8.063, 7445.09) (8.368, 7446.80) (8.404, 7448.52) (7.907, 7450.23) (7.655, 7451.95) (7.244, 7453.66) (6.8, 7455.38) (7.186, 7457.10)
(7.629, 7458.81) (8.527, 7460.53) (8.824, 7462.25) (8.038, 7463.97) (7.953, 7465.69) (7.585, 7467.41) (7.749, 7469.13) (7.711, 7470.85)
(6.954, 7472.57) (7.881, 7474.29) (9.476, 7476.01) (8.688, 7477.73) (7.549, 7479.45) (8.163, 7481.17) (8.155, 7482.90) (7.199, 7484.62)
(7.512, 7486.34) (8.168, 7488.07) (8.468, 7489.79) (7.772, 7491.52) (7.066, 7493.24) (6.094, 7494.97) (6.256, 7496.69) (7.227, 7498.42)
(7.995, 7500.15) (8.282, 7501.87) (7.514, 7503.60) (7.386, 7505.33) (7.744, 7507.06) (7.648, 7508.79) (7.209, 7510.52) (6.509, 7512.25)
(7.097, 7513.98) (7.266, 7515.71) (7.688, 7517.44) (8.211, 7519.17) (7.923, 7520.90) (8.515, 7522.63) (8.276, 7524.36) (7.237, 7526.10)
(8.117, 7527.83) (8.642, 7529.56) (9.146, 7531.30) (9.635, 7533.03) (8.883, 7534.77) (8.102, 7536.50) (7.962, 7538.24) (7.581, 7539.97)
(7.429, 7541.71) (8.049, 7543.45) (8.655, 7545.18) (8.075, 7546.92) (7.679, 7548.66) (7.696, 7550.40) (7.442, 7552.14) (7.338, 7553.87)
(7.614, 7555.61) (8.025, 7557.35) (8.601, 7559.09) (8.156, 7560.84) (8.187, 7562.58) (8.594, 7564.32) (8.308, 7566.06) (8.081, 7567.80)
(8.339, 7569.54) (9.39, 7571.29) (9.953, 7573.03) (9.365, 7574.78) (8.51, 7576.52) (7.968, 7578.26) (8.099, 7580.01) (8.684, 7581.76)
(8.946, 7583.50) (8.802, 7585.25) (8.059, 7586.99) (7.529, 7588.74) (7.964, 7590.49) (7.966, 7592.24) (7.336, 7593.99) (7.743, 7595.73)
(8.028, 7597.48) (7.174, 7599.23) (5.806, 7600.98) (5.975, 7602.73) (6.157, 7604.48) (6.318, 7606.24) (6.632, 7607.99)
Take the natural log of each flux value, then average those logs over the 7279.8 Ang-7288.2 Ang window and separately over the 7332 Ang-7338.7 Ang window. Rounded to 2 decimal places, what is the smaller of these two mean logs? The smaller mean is 2.05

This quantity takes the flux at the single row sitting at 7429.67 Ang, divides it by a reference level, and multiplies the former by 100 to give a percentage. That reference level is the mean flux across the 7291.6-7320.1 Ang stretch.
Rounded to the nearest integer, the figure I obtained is 105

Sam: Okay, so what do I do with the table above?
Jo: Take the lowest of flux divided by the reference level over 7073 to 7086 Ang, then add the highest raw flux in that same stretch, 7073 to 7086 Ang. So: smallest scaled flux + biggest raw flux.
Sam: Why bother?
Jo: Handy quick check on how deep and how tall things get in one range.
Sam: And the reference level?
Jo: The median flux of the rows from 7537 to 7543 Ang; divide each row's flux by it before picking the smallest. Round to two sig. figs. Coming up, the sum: 9.9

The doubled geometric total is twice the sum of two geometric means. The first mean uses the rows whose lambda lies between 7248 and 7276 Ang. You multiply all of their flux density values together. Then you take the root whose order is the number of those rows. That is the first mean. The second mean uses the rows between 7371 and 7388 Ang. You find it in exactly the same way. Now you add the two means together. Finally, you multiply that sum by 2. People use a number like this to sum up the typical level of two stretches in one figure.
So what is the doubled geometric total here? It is 32.1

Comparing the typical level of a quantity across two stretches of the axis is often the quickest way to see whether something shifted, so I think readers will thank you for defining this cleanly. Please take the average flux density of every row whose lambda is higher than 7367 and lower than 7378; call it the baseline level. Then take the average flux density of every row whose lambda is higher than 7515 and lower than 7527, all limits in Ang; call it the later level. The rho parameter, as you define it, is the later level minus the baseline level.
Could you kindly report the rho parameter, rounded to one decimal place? -0.1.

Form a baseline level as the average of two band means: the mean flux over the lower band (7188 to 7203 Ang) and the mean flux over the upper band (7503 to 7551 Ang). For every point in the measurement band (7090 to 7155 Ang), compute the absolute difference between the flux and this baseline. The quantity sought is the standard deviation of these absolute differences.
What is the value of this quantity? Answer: 0.48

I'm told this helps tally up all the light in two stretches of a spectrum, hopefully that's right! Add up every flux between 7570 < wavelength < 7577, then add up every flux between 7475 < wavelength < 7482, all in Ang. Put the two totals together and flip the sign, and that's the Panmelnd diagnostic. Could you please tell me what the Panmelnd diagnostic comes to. -71.1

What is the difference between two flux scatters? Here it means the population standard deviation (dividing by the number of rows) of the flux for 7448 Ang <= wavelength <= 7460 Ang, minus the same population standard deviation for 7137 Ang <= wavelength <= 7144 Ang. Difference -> 0.3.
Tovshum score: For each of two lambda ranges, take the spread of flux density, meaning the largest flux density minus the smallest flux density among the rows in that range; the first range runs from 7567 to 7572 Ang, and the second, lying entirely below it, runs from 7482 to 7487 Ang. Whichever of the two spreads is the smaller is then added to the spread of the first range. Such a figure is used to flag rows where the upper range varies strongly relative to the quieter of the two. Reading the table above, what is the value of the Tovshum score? 2.3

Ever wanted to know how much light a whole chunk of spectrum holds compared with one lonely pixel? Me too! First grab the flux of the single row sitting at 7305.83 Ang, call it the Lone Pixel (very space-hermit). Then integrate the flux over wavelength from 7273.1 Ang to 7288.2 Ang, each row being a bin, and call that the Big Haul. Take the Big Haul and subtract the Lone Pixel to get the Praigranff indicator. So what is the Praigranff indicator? 111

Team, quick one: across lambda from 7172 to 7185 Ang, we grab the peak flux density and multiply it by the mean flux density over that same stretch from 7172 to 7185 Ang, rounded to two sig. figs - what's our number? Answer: 58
